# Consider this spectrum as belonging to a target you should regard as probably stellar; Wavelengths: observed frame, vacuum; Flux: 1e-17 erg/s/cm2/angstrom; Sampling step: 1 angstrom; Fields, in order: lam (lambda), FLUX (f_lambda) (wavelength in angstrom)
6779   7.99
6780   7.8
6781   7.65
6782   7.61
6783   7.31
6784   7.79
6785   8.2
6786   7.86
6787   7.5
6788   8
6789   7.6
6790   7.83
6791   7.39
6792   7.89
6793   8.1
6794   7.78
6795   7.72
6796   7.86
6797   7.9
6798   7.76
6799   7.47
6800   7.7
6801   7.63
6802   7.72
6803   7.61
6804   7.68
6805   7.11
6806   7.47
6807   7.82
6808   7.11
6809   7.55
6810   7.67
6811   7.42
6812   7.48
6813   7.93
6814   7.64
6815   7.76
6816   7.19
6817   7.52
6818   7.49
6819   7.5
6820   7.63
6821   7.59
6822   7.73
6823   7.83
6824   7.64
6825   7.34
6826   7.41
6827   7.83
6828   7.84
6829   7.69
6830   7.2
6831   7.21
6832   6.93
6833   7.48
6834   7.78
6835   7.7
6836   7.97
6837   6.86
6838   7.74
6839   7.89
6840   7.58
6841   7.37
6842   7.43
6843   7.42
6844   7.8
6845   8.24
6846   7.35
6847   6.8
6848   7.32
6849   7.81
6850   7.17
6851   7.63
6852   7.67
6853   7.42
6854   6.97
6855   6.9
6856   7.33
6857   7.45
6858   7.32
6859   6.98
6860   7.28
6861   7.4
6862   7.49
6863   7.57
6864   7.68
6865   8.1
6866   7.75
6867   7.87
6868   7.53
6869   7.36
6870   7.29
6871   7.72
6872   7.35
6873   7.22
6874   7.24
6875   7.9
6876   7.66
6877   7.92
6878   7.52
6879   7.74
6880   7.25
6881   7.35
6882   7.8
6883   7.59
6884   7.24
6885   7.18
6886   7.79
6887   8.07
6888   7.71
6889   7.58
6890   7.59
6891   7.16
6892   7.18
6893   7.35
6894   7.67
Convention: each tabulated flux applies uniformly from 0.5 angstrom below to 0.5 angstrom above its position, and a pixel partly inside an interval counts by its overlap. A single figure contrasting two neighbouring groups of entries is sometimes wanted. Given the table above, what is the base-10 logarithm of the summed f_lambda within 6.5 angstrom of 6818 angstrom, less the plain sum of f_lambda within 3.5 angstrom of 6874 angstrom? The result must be -51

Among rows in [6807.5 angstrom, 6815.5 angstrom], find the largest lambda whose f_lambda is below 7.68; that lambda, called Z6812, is 6814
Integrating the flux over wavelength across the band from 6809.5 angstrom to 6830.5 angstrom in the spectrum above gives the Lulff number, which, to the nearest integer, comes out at 159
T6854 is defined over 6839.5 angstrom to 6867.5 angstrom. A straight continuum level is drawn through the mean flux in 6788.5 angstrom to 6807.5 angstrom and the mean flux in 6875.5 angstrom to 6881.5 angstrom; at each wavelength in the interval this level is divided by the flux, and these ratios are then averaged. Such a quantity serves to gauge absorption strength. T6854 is 1.02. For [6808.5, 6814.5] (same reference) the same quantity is 1.01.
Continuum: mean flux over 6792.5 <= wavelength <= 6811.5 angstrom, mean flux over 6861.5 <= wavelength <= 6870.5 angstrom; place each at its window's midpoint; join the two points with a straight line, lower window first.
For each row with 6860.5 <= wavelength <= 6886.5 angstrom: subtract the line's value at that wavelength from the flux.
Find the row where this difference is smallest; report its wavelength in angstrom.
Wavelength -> 6885 angstrom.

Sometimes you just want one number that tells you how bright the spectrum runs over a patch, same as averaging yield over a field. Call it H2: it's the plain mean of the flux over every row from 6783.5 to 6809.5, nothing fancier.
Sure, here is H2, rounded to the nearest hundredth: 7.69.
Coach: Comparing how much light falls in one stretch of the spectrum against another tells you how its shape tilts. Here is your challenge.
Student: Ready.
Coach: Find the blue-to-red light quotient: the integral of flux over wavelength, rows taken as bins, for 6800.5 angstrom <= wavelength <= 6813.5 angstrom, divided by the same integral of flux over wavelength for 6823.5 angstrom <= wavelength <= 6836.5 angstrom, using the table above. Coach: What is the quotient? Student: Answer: 1.00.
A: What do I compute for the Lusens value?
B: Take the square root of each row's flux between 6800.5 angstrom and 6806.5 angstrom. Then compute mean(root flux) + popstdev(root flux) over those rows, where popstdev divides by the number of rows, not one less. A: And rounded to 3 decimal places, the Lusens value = 2.783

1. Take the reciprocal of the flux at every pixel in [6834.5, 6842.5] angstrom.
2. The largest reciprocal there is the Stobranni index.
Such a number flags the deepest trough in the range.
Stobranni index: 0.146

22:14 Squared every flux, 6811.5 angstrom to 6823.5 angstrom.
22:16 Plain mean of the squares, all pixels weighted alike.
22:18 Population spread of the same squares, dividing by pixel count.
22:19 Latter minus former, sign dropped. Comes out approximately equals 55.1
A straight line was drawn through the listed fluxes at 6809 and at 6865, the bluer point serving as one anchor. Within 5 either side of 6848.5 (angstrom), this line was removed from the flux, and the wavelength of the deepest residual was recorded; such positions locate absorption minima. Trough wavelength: 6847 angstrom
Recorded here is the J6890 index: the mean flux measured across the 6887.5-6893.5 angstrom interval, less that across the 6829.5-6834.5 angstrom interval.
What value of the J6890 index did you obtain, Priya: 0.1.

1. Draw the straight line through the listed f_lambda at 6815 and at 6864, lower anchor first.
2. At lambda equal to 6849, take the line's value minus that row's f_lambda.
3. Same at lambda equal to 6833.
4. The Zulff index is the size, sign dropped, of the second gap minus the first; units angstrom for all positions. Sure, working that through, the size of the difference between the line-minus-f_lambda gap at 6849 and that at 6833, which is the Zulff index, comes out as 0.36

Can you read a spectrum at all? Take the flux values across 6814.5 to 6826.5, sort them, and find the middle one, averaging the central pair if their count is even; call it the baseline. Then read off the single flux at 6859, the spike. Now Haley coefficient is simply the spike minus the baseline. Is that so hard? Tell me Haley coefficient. -0.6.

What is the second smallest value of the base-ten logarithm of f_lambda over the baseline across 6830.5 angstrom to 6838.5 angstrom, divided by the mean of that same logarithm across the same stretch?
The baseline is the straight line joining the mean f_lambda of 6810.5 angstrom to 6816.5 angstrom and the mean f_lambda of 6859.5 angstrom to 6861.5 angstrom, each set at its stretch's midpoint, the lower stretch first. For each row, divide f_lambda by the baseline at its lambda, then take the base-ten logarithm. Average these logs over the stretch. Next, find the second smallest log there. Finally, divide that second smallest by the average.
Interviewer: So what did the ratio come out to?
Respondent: 30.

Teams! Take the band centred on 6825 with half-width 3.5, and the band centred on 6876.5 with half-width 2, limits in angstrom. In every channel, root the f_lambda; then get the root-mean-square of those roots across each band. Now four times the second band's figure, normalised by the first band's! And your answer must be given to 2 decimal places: 4.02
